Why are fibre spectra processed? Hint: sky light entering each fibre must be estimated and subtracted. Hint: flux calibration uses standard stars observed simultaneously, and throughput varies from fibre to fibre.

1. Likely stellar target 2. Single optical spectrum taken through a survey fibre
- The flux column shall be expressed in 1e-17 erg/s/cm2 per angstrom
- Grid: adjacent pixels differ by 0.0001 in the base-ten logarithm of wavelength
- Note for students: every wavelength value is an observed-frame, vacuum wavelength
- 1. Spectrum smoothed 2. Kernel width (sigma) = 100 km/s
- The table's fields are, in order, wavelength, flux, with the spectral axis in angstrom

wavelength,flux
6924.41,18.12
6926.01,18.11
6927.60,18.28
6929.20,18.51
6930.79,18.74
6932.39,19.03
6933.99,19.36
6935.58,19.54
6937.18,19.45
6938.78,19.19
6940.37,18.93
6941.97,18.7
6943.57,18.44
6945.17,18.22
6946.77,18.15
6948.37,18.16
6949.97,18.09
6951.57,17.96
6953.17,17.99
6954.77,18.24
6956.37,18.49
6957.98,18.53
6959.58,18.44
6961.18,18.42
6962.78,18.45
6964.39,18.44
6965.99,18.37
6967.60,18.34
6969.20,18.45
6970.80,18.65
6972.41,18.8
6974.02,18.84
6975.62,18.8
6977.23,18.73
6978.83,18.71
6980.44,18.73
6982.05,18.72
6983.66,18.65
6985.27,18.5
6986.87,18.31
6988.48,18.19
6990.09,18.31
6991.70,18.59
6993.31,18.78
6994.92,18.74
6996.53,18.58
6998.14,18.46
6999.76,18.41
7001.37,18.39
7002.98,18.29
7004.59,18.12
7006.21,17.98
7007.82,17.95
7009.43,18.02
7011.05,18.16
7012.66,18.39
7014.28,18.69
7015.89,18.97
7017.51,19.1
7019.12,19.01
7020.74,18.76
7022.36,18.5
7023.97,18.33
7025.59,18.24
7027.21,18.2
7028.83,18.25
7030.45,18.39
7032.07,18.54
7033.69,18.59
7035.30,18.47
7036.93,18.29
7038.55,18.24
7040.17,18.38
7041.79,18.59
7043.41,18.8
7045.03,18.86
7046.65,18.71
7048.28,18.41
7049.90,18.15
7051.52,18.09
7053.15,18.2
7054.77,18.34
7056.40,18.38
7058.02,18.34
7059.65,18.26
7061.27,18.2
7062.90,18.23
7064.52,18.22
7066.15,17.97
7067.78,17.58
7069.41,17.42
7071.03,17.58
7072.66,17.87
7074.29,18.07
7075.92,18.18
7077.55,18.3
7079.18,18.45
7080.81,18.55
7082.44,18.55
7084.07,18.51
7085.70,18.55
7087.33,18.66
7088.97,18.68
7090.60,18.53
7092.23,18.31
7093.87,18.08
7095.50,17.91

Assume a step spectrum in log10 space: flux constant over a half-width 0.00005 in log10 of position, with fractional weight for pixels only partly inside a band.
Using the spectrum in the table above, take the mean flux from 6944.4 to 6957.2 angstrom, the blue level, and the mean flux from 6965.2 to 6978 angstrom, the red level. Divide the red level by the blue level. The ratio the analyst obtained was 1.03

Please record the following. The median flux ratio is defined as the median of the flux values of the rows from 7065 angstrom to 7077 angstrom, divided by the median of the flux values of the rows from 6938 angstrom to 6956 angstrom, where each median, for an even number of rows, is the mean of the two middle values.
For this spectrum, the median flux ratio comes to 0.98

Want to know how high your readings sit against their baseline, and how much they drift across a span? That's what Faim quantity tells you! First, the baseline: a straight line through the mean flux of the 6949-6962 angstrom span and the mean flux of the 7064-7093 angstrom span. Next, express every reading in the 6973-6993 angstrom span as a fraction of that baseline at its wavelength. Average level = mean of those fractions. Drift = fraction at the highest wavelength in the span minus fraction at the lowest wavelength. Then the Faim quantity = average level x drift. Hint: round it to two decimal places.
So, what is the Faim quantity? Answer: -0.01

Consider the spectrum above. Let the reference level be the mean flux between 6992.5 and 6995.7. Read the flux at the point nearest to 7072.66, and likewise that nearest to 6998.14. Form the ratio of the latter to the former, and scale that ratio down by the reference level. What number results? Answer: 0.0551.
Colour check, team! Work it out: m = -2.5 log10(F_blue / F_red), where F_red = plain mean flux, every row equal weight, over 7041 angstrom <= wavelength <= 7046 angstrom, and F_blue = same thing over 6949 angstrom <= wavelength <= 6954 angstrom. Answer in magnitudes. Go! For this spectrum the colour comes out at 0.044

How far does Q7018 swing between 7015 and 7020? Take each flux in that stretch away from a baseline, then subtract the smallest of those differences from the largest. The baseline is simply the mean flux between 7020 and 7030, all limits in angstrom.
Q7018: 0.13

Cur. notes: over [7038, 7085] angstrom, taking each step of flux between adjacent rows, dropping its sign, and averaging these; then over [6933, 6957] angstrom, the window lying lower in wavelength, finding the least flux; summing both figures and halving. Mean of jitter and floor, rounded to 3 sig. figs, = 9.05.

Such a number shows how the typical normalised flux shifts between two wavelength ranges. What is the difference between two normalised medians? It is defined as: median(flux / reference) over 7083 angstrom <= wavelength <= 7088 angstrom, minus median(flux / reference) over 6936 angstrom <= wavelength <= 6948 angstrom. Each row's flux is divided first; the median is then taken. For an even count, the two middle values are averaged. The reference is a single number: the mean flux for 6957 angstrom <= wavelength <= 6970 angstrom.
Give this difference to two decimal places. -0.01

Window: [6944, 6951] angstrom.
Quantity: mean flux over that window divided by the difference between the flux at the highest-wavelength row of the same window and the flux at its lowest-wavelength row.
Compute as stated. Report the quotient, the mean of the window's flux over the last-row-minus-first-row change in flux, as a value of -140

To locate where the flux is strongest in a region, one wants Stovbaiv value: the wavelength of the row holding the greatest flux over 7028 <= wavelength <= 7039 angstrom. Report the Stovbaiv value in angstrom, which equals 7033.69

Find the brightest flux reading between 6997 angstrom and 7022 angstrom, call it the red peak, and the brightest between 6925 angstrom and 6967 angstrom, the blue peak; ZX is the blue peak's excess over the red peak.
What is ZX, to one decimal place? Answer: 0.4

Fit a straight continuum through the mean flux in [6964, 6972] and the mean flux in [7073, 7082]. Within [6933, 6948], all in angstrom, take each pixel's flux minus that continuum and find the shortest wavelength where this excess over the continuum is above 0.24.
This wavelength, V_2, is 6933.99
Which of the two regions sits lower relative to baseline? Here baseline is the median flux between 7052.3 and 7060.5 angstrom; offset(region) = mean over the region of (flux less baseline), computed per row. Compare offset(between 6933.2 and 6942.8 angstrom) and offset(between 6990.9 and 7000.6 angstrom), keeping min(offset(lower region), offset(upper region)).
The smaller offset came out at 0.25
